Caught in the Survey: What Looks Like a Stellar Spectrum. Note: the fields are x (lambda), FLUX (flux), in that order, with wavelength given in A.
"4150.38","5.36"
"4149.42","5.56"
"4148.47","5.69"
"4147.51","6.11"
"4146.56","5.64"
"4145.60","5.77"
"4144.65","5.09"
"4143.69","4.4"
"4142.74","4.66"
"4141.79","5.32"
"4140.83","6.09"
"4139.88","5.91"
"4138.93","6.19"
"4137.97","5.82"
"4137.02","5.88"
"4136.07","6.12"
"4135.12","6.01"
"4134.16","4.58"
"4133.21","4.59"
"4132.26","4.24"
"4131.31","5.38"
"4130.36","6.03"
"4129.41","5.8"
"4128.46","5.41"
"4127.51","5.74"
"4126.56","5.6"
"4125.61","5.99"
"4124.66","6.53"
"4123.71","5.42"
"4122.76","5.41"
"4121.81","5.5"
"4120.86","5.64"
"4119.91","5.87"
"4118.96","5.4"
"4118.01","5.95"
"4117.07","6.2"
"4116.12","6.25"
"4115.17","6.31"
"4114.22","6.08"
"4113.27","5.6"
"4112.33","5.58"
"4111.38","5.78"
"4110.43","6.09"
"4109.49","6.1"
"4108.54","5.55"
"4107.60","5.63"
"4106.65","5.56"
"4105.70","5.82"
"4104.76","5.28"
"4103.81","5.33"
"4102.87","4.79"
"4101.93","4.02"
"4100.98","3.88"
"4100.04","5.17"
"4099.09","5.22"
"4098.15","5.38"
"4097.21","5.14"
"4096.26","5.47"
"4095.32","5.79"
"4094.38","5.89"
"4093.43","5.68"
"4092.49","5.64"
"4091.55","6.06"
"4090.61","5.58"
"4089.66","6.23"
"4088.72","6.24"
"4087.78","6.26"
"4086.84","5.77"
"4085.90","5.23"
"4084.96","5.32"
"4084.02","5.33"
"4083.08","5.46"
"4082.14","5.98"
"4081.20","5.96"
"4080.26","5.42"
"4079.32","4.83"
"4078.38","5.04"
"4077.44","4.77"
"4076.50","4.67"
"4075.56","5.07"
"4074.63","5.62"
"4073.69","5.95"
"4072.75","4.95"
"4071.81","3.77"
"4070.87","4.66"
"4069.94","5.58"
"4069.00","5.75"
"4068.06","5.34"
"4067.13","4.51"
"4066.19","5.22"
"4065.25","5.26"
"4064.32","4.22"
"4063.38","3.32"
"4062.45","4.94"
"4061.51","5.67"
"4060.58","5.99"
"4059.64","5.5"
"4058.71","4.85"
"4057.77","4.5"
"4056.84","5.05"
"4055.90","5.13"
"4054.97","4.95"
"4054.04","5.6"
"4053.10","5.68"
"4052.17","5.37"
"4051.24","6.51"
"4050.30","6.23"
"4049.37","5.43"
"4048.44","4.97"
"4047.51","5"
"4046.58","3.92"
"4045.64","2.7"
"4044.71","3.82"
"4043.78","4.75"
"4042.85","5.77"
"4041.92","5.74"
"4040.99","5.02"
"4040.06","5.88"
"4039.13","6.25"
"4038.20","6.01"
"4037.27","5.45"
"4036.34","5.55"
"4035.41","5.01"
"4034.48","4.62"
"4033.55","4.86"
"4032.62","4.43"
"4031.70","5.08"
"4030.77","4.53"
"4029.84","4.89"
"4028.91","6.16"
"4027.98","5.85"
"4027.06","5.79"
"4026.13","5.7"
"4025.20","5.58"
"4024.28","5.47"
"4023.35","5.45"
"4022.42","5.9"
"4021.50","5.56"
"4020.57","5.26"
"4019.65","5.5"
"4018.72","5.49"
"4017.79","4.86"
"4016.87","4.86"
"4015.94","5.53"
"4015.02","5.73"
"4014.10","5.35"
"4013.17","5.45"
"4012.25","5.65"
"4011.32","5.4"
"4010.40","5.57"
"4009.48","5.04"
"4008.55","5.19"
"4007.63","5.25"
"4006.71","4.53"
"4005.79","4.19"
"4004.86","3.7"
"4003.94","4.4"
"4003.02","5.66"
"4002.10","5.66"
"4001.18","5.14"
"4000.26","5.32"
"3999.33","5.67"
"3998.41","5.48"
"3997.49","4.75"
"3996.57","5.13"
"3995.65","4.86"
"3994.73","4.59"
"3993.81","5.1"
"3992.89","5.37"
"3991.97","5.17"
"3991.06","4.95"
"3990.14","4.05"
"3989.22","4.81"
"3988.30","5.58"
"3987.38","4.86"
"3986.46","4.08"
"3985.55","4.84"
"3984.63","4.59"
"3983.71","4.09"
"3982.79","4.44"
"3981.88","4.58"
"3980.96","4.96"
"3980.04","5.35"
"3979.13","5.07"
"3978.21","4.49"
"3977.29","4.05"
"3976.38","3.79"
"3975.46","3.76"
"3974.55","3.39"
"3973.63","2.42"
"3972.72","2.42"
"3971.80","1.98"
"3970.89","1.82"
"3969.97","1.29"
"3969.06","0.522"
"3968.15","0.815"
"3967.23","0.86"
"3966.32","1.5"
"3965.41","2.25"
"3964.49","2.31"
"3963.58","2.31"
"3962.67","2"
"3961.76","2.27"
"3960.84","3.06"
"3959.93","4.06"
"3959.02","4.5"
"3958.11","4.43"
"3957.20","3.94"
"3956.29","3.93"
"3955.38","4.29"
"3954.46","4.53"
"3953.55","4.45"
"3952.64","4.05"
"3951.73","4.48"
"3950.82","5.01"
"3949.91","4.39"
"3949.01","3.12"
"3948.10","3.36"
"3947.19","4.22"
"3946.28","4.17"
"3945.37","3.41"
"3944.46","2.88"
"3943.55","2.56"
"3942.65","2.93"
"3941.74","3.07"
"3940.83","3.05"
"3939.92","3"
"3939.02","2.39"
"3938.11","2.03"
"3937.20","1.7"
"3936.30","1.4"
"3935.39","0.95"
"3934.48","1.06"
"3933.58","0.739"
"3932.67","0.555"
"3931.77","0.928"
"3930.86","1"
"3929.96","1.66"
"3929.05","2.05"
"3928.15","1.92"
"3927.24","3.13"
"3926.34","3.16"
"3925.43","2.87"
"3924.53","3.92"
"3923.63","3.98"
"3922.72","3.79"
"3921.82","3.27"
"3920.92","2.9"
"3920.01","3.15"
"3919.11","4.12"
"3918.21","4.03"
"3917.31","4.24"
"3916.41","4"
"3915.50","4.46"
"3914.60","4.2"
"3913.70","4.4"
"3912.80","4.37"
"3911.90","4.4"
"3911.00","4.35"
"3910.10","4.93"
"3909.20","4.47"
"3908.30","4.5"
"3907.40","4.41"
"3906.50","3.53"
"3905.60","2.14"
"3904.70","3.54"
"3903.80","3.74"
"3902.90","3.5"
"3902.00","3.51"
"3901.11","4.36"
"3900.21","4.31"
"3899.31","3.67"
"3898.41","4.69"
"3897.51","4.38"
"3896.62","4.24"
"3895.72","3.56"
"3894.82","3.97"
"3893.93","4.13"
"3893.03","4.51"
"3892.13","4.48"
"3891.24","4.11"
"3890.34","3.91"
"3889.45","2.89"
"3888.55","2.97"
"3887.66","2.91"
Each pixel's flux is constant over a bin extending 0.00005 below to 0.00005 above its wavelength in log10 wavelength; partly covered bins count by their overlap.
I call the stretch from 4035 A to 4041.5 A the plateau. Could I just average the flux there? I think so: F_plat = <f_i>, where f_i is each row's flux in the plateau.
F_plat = 5.6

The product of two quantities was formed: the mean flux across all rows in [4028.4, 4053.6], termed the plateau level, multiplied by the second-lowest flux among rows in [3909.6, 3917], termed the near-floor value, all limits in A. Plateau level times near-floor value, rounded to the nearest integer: 22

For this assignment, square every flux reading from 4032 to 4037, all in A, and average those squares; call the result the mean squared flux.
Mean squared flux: 24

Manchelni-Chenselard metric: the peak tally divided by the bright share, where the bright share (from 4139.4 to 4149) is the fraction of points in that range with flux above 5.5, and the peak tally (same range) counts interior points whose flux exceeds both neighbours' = 5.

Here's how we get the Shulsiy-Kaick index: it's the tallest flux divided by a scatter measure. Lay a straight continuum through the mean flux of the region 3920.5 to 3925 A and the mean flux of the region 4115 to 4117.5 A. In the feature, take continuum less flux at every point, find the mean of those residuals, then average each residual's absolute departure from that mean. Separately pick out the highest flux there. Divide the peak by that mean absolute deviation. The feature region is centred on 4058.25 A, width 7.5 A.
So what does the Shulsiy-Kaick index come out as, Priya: 17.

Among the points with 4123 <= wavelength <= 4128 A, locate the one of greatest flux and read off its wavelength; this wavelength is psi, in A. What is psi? 4124.66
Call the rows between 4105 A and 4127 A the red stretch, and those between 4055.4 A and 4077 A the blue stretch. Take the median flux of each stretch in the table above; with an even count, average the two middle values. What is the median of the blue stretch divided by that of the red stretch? 0.88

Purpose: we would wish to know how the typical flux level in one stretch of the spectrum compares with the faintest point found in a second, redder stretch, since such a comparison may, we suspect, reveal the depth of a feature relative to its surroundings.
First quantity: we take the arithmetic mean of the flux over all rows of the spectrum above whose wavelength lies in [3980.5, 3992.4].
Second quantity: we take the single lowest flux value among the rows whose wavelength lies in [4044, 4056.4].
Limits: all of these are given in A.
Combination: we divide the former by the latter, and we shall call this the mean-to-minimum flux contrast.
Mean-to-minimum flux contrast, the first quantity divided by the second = 1.74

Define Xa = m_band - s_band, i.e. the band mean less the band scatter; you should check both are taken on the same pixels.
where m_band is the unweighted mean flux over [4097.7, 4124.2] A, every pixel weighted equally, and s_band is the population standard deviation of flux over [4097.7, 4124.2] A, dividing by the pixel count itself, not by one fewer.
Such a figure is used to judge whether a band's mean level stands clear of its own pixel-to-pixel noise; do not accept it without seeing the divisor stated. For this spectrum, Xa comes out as 4.96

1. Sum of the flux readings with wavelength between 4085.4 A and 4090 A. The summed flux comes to 30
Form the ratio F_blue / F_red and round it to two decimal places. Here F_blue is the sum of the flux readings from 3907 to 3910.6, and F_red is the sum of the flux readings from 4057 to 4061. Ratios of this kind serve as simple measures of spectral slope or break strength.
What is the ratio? 0.88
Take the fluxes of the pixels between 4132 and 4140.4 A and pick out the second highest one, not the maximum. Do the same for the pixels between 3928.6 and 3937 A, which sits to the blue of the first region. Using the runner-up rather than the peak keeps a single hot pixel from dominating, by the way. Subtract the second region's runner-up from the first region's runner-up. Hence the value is 4.5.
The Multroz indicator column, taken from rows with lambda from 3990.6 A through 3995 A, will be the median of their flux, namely 5.10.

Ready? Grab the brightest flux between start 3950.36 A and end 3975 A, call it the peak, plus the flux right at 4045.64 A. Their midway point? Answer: 3.9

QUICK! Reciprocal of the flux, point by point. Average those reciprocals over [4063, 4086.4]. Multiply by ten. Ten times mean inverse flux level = 2.00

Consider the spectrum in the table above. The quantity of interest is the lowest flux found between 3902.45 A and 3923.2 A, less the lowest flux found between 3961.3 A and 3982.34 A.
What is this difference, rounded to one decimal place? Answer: 1.6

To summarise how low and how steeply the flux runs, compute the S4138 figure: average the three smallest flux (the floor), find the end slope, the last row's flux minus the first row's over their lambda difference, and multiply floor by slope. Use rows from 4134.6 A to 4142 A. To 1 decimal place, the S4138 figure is -0.6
